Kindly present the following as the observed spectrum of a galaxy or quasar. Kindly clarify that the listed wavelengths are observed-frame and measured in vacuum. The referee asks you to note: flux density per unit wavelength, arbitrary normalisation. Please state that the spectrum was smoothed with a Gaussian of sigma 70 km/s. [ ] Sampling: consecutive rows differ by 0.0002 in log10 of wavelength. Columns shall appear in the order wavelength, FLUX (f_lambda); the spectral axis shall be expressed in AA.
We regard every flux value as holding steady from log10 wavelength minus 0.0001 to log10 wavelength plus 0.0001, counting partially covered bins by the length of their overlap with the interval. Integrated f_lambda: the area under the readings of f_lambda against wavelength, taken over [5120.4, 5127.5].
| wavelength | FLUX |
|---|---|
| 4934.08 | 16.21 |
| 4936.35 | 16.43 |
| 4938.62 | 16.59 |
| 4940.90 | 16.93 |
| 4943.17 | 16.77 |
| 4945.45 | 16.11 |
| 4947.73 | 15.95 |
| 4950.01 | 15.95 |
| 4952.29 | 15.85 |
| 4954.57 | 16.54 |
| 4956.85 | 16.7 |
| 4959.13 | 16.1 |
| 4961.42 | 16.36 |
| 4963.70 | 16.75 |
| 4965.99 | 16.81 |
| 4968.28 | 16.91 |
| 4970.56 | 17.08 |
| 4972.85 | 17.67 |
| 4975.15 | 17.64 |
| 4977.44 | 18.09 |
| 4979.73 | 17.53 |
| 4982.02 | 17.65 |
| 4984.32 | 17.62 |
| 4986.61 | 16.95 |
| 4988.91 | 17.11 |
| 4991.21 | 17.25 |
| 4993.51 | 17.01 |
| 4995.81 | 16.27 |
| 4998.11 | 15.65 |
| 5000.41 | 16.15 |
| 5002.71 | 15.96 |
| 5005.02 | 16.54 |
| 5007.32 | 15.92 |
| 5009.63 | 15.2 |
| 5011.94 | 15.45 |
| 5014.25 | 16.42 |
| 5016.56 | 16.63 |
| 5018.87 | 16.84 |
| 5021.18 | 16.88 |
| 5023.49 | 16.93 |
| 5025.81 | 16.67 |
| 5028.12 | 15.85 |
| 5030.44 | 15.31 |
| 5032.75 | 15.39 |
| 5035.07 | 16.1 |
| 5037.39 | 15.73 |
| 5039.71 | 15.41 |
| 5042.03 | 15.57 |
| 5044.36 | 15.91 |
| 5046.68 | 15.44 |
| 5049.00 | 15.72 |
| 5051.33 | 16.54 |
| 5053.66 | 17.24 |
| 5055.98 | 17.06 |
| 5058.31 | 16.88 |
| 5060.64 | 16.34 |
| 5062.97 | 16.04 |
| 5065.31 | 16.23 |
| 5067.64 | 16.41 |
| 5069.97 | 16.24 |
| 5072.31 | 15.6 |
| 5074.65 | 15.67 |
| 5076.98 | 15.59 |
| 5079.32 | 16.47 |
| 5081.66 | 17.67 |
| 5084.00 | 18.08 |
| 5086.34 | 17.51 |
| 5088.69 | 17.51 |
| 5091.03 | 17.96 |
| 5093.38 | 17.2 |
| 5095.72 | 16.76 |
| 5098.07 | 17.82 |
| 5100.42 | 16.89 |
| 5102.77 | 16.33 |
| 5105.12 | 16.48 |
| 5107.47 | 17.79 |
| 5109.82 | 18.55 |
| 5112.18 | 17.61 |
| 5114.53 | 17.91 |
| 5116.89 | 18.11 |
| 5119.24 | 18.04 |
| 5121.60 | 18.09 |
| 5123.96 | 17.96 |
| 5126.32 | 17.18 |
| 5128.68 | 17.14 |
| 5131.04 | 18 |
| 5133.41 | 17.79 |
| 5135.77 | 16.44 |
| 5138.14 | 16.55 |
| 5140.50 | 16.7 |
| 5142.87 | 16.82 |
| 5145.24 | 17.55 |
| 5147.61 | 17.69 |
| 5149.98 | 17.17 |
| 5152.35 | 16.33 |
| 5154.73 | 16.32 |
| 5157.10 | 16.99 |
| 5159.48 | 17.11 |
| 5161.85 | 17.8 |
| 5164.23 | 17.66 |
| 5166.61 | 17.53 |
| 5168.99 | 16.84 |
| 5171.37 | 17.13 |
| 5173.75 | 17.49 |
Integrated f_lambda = 126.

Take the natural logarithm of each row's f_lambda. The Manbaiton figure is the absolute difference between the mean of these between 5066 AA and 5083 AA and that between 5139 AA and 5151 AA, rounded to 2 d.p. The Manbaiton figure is 0.06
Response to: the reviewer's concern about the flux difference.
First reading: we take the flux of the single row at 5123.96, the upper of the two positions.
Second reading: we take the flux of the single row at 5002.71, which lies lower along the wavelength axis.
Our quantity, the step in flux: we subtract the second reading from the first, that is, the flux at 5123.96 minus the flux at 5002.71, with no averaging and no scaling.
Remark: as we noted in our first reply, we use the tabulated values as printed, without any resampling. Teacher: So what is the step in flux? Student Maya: 2.0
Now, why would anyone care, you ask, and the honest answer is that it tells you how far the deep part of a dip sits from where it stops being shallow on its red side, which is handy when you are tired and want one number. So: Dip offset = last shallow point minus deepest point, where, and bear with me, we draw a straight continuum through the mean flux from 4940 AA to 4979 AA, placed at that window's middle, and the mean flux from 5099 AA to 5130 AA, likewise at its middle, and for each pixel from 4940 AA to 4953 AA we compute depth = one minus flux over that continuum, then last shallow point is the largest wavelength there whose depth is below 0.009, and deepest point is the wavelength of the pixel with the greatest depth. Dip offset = -9.1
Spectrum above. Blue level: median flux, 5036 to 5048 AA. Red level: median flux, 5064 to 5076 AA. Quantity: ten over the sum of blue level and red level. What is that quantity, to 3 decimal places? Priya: 0.314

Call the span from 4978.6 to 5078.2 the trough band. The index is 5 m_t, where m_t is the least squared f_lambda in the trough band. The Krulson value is 1155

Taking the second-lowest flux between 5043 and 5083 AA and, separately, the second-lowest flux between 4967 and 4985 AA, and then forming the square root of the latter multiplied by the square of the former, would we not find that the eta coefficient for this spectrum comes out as 64.4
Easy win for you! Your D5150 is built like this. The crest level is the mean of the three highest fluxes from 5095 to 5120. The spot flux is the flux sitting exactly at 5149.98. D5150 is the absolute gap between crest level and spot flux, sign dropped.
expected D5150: 1.1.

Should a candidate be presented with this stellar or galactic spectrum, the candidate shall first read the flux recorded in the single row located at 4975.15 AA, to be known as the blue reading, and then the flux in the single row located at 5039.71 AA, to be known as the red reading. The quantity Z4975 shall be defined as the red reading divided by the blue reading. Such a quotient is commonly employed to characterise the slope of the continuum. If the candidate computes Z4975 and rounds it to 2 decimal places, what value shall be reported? 0.87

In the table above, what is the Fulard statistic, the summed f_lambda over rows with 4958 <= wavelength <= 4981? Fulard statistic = 171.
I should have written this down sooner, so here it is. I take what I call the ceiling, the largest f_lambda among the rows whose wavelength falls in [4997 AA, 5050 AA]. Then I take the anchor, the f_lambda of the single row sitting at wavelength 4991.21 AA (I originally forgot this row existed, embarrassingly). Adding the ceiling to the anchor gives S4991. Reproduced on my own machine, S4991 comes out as 34.2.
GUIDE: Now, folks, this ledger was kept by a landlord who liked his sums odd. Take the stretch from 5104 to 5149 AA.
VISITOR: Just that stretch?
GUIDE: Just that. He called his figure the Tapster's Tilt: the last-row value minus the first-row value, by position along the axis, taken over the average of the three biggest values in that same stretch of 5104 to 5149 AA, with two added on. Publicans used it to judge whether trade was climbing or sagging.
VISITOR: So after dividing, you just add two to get 2.066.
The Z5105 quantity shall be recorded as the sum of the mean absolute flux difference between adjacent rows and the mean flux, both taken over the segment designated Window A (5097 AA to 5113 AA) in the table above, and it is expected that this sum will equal 18.1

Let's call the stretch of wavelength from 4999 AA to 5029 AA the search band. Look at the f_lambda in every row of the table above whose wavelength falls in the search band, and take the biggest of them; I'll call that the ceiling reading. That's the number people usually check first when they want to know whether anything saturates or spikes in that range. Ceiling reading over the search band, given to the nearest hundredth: 16.93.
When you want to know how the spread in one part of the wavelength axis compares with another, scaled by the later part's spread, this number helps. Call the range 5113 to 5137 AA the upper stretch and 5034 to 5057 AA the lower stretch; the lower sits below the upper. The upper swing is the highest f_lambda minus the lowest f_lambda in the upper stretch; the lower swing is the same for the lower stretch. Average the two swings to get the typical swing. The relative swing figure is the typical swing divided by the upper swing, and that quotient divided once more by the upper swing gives 0.63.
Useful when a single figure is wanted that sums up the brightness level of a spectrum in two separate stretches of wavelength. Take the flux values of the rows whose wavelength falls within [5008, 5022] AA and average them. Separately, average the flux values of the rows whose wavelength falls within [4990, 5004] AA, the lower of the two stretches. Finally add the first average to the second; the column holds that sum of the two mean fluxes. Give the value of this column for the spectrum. 32.6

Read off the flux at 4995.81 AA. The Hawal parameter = 16.27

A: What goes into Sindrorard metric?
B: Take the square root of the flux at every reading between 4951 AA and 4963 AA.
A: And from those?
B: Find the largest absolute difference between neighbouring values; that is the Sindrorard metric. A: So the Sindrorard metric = 0.086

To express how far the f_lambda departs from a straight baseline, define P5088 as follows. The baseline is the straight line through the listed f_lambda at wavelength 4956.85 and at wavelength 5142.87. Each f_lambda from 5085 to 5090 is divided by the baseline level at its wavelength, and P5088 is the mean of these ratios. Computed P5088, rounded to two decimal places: 1.04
